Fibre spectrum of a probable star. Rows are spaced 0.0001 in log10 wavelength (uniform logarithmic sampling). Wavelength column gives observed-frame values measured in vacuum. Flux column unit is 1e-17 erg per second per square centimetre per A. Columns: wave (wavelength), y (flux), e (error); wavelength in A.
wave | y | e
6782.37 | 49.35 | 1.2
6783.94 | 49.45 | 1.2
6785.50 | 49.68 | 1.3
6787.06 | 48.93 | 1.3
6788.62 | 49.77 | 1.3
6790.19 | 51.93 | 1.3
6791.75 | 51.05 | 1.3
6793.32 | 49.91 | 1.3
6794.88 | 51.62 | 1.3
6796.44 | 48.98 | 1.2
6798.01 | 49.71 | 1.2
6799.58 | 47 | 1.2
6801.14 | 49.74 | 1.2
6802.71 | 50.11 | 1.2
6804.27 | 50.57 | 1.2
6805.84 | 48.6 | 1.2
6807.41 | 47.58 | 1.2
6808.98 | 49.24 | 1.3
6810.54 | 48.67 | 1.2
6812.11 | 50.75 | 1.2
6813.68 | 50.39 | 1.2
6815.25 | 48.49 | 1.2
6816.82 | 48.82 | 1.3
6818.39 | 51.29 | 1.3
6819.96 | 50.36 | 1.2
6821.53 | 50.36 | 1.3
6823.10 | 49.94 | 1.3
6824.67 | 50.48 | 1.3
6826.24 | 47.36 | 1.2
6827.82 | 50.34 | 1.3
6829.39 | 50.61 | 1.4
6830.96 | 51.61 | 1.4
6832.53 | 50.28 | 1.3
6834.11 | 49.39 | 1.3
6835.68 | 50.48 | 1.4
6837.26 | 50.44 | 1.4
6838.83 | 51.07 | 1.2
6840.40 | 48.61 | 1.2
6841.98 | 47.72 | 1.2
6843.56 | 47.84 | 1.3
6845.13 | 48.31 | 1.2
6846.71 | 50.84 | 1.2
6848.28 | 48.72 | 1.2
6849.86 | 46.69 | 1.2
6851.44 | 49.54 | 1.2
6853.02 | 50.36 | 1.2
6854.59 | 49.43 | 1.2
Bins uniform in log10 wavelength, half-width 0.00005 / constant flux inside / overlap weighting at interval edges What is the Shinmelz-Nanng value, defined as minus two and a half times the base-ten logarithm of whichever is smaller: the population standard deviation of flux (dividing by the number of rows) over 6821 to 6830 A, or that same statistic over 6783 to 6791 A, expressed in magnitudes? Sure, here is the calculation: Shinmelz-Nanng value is -0.03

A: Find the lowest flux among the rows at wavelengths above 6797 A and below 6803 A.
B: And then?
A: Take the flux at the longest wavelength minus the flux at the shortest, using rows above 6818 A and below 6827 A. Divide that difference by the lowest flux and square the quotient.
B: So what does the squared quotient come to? 0.0070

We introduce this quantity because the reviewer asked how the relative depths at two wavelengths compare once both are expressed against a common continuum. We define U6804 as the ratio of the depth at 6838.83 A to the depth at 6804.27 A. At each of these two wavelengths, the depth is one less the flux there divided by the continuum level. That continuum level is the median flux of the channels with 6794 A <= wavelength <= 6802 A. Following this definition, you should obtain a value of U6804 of 2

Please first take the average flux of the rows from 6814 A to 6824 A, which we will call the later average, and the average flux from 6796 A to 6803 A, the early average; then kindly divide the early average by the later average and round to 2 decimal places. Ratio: 0.98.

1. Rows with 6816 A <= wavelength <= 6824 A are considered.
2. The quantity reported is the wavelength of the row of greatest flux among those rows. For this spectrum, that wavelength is 6818.39 A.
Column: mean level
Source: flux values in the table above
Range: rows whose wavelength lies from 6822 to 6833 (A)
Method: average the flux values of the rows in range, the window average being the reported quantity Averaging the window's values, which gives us 50.1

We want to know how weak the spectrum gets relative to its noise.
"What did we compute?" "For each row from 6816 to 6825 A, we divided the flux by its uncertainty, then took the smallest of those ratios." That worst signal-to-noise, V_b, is 37.6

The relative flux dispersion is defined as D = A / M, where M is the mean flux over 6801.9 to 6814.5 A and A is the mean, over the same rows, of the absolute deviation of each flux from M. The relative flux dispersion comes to 0.020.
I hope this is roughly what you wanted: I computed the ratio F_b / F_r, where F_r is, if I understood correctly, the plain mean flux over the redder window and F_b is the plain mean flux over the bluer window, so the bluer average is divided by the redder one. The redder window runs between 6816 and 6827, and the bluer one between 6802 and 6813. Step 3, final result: 0.99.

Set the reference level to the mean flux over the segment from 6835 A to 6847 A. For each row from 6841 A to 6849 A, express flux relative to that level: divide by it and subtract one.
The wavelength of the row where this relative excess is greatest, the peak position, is 6846.71 A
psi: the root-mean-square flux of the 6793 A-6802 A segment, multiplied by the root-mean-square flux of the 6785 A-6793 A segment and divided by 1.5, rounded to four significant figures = 1660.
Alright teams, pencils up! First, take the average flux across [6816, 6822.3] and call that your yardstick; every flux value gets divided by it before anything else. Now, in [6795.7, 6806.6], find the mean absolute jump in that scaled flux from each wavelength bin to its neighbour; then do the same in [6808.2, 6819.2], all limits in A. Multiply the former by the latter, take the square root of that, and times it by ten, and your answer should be 0.28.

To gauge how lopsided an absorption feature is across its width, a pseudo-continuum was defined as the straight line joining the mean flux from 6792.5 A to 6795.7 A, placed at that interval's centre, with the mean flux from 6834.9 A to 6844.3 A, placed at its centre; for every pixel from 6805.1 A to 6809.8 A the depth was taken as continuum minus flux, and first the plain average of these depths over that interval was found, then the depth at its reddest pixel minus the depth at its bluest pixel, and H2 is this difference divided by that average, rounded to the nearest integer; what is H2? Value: 0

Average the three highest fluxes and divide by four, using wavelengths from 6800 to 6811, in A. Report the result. 12.5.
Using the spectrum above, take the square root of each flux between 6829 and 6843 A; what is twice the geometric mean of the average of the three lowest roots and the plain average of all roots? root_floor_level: 14.0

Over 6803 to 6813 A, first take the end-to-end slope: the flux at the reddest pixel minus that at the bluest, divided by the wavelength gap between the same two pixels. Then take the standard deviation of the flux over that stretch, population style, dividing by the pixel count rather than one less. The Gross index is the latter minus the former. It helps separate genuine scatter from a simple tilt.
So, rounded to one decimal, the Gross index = 1.1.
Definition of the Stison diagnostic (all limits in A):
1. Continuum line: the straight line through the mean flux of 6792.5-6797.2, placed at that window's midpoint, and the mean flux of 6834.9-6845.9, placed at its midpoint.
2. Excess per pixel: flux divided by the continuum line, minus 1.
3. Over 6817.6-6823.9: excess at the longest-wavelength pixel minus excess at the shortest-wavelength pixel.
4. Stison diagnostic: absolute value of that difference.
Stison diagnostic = 0.025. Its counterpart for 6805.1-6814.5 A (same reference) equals 0.039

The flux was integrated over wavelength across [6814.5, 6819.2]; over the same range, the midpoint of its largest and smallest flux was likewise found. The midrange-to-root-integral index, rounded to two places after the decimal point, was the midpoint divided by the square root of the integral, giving 3.27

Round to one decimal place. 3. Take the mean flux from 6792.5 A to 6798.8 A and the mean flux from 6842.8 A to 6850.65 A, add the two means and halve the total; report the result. 49.3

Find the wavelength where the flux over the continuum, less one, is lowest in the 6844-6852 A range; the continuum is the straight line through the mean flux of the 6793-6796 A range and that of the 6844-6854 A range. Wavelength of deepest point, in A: 6849.86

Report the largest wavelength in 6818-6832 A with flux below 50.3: 6826.24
